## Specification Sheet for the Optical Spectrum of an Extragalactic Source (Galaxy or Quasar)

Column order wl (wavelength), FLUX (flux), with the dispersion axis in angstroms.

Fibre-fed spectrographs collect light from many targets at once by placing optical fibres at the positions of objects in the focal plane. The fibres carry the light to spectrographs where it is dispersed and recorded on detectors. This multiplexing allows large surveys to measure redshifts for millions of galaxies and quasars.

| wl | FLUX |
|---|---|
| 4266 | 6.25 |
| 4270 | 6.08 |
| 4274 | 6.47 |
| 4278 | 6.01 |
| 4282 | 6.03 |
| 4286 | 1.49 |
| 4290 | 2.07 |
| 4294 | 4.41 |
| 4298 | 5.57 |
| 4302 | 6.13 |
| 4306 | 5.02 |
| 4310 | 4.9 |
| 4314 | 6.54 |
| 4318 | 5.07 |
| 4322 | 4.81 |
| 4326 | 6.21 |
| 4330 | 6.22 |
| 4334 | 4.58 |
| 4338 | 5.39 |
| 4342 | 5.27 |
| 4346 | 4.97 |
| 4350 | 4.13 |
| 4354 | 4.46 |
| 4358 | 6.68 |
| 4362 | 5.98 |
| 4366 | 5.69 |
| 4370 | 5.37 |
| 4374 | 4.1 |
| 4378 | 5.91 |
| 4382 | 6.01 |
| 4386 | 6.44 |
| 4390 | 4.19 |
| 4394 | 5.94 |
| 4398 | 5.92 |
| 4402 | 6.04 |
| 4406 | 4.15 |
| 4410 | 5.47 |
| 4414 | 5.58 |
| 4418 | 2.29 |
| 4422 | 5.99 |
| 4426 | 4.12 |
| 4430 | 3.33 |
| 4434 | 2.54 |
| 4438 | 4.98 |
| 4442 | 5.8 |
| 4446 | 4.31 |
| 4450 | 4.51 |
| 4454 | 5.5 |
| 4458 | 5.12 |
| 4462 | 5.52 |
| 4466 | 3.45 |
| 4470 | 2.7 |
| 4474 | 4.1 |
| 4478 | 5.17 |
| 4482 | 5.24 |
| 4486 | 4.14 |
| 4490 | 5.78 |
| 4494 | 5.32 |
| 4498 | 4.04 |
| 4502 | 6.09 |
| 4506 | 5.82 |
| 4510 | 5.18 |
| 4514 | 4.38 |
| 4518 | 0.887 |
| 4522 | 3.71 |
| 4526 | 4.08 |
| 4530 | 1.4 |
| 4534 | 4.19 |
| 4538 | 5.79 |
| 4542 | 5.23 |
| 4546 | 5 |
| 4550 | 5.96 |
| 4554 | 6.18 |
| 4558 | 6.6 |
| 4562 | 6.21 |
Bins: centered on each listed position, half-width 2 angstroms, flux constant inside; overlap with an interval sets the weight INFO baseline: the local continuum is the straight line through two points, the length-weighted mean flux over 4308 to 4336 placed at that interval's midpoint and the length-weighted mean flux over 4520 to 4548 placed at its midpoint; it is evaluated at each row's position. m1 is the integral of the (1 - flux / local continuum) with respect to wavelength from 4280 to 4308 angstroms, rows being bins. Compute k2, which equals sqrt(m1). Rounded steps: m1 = 6.2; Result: 2.5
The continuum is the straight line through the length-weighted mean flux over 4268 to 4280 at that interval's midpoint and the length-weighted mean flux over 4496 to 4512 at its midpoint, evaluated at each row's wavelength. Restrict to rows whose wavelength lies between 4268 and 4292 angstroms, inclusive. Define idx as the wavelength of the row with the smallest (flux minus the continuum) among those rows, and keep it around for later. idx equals 4286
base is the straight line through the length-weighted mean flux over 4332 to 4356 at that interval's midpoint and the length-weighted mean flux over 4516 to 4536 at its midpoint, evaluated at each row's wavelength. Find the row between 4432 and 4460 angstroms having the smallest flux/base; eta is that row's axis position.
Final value 4434 angstroms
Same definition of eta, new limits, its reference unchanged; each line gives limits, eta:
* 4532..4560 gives 4534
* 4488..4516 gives 4498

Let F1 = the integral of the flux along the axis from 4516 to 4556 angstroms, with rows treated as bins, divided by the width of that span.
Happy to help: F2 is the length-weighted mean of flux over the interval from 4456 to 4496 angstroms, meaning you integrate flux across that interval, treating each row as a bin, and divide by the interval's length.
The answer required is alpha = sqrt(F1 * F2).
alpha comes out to 4.44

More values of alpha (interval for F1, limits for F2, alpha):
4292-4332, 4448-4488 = 4.99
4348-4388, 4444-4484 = 5.00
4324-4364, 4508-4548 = 4.63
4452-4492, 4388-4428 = 4.82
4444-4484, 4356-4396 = 5.07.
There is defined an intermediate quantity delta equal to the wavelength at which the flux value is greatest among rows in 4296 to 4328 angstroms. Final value 4314 angstroms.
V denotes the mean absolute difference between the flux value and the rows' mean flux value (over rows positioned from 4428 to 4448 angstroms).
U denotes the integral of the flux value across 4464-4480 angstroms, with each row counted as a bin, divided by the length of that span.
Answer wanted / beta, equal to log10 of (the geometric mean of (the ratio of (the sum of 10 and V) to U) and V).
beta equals 0.23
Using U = 3.9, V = 1.0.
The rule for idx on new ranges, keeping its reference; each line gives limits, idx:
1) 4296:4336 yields 4334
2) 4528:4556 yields 4530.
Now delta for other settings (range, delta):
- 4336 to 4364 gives 4358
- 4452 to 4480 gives 4462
